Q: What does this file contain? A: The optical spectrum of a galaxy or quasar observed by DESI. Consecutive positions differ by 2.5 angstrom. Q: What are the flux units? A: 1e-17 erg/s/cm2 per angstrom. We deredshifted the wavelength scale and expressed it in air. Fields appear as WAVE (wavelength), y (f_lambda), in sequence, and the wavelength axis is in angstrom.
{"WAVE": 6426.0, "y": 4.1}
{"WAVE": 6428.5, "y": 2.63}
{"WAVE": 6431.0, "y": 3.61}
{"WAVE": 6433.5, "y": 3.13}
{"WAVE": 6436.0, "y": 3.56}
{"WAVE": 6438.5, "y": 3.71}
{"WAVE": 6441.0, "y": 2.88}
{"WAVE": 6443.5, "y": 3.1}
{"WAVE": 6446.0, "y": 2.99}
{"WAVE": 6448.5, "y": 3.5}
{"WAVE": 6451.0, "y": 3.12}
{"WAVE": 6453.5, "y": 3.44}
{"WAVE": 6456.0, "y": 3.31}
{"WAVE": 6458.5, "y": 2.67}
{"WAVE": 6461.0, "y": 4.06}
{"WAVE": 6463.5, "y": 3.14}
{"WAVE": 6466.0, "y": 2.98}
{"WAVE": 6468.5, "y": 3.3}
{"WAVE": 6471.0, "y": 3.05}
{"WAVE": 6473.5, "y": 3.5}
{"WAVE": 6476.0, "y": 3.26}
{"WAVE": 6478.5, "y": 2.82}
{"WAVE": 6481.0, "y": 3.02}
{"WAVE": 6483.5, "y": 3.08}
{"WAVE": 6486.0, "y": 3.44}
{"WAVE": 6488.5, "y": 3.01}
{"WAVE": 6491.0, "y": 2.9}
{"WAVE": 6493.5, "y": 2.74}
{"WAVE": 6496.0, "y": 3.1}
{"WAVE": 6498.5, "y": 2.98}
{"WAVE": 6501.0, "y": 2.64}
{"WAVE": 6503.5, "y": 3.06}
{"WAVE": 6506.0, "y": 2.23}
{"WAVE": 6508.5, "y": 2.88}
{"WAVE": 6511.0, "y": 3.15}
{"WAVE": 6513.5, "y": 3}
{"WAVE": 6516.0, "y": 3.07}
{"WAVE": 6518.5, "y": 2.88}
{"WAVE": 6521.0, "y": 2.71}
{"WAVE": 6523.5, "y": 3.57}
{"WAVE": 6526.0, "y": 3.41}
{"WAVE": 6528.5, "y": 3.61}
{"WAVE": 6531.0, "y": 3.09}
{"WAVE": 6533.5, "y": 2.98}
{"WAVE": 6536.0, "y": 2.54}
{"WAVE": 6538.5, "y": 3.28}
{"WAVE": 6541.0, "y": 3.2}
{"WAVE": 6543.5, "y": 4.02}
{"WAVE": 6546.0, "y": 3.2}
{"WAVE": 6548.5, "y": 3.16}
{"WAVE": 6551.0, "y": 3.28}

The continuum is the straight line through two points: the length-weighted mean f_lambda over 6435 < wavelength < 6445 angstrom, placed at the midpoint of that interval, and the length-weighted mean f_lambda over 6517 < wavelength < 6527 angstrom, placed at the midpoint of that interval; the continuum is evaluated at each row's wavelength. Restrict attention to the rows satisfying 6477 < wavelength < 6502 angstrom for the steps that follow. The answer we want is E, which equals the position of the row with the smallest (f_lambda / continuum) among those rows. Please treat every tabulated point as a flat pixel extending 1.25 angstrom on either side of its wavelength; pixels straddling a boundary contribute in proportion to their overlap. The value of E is 6501.0 angstrom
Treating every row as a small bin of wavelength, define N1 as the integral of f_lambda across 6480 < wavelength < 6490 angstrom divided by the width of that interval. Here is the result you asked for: 3.13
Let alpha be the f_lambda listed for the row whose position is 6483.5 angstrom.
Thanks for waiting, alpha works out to 3.08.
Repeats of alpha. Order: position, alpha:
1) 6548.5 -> 3.16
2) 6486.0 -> 3.44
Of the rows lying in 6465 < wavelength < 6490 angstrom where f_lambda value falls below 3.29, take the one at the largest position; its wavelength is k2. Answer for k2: 6488.5 angstrom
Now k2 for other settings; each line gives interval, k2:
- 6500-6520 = 6518.5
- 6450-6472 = 6471.0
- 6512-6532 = 6531.0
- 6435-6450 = 6446.0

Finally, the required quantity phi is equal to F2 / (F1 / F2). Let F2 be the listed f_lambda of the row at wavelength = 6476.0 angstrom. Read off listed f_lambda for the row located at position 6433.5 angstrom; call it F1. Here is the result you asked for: 3.40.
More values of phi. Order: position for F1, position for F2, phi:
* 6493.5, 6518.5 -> 3.03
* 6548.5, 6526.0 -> 3.68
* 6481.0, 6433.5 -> 3.24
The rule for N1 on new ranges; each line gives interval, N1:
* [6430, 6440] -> 3.48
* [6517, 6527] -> 3.13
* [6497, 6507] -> 2.75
